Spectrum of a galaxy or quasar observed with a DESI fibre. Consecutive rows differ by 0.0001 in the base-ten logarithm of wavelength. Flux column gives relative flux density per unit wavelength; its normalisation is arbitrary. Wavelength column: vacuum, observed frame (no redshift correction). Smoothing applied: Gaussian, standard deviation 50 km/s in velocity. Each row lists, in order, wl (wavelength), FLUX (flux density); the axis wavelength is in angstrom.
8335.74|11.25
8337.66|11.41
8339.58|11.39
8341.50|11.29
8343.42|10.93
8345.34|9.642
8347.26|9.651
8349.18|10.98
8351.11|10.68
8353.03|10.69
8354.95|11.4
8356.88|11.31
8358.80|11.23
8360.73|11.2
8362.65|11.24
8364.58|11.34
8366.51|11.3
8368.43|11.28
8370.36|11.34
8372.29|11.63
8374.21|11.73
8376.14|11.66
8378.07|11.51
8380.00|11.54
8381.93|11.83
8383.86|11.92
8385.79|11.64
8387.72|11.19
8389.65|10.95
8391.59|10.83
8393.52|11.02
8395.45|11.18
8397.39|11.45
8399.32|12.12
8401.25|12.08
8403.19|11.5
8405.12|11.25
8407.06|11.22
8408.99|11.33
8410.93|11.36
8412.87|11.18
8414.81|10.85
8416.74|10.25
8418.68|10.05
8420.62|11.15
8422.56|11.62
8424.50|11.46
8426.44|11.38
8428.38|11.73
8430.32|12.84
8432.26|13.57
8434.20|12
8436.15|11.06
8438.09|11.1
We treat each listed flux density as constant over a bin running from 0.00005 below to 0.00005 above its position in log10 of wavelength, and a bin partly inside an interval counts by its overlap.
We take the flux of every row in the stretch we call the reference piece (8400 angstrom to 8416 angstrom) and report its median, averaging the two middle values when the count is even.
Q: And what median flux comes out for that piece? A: 11.3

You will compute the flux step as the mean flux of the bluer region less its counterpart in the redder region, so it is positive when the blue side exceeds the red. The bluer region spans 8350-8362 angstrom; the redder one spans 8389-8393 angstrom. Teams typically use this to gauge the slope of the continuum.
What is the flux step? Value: 0.20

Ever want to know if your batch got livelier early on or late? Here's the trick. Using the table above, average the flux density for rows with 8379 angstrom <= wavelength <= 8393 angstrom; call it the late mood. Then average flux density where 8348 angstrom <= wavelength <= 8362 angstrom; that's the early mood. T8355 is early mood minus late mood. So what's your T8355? -0.3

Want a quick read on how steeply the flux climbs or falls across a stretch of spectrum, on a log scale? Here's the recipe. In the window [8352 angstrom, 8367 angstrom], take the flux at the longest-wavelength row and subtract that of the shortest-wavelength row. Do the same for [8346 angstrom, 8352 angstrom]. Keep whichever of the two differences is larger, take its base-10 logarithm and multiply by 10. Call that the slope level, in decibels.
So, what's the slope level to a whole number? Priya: 0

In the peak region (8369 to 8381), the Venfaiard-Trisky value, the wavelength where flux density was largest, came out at 8374.21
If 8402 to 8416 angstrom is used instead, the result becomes 8403.19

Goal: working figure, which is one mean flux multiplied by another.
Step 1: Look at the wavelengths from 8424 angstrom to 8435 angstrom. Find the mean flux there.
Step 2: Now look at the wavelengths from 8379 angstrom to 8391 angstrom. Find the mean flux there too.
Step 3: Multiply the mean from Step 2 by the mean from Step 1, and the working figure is 140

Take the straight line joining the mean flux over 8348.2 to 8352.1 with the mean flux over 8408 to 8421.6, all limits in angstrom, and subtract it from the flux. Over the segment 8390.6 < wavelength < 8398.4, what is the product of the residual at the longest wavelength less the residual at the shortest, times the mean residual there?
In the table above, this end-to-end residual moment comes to 0.16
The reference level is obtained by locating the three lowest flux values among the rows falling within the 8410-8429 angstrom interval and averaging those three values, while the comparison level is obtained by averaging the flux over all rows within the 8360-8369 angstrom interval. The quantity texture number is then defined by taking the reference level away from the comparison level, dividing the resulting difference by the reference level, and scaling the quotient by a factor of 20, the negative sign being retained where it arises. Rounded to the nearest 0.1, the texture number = 1.7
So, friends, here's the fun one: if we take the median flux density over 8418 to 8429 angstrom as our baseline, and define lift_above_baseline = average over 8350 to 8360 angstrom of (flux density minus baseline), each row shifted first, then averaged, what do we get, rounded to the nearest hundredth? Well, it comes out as -0.36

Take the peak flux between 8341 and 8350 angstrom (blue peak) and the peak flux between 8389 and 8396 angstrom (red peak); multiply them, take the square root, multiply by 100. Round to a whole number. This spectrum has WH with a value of 1123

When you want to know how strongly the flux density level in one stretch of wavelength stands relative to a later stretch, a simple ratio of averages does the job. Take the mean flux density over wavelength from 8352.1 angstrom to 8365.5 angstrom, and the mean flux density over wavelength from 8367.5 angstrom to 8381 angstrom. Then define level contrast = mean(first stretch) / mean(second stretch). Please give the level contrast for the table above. 0.97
